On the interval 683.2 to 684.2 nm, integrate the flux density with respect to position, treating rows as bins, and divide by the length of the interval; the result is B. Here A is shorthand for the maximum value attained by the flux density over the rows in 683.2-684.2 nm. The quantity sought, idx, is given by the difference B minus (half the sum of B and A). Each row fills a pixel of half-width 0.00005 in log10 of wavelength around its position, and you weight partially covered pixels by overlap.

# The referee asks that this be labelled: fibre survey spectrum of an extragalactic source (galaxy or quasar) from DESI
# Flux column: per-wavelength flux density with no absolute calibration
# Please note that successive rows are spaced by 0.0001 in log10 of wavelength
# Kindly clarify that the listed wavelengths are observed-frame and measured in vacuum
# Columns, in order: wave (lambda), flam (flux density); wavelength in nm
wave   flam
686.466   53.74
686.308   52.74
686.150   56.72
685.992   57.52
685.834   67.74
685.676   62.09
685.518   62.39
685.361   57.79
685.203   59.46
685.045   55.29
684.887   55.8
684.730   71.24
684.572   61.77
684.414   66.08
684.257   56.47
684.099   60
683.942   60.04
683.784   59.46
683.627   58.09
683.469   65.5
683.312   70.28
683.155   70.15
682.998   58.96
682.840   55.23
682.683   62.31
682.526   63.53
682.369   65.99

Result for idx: -4.0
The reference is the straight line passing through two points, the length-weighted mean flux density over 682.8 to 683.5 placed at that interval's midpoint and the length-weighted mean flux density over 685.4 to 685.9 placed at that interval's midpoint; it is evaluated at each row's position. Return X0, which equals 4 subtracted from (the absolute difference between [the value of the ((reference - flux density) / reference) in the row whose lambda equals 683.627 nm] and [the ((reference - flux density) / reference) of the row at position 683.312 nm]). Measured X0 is -3.81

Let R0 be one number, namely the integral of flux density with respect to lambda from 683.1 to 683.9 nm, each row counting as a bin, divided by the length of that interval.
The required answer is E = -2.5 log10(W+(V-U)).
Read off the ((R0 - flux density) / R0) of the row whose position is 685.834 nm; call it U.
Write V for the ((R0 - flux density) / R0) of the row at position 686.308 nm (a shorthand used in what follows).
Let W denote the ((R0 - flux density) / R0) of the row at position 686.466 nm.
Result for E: 1.0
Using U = -0.05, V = 0.18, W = 0.164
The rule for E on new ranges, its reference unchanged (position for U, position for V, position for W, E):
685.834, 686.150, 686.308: 1.1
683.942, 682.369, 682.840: 3.3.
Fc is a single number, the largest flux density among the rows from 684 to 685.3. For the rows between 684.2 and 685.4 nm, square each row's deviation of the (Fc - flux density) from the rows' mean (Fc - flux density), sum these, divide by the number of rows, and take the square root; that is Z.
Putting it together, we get 5.3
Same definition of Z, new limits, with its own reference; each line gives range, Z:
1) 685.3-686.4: 4.5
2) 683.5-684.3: 1.4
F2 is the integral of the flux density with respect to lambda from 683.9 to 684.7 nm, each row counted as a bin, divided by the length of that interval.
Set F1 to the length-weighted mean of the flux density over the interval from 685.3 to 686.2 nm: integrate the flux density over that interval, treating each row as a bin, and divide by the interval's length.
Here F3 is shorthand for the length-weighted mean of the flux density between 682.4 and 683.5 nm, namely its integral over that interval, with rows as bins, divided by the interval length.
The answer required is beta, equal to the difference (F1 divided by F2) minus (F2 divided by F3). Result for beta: 0.025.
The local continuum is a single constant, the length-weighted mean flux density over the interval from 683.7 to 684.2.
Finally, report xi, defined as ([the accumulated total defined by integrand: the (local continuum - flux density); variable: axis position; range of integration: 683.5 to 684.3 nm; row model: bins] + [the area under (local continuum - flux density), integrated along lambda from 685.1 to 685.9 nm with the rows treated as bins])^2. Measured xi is 1.6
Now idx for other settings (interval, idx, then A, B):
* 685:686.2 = -3.8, 67.74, 60.1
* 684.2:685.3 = -5.2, 71.24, 60.9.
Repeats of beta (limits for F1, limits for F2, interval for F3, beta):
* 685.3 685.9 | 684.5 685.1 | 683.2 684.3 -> 0.031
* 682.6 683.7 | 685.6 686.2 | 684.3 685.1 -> 0.042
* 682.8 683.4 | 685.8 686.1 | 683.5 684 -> 0.022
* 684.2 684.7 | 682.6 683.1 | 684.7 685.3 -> 0.055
